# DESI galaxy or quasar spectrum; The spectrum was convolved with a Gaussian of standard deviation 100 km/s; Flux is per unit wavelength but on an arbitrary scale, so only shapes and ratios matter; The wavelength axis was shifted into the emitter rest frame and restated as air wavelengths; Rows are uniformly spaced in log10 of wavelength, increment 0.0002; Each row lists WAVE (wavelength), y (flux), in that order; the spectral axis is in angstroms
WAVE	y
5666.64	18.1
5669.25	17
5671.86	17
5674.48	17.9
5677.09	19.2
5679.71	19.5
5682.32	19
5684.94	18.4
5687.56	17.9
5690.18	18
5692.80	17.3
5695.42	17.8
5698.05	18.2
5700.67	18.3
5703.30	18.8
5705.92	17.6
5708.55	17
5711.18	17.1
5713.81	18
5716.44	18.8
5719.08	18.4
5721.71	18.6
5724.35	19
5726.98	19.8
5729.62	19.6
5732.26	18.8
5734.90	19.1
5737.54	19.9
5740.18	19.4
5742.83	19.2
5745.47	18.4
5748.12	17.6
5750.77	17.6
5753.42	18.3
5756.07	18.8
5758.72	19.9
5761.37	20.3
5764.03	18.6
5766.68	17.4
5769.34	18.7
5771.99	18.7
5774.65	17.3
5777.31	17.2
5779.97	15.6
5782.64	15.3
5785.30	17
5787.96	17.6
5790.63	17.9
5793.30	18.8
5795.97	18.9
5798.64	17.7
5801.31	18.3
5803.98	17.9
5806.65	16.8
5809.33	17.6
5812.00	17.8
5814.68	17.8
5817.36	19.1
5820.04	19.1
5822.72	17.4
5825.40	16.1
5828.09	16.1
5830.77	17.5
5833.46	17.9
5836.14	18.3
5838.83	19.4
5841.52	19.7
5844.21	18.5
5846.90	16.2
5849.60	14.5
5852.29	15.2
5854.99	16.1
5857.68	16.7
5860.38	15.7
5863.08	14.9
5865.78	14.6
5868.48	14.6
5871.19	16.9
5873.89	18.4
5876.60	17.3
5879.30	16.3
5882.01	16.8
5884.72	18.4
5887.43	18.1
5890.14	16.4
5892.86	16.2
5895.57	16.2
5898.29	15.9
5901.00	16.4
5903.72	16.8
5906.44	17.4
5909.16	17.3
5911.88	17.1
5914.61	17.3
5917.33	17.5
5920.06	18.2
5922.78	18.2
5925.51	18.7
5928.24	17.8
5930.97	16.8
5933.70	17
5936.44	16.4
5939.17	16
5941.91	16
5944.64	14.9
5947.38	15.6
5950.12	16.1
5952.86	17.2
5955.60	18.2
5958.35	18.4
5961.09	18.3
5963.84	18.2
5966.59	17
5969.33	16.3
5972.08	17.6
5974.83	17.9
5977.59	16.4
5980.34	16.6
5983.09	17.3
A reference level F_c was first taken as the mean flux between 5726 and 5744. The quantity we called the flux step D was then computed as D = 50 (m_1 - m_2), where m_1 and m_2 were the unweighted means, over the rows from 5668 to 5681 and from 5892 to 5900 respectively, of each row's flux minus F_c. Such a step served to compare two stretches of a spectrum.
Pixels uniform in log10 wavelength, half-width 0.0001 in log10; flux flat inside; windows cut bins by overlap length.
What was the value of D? 101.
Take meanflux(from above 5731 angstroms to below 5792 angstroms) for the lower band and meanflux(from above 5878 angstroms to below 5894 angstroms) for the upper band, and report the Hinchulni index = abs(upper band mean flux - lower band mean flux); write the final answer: 1.2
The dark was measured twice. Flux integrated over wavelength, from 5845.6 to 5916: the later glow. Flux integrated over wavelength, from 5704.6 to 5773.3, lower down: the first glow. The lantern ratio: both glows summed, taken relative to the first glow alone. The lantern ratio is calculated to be 1.90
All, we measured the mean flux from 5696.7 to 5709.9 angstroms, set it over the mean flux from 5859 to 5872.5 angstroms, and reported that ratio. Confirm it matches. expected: 1.17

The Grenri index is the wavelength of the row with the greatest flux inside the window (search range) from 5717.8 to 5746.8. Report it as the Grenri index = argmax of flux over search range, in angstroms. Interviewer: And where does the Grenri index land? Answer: 5737.54 angstroms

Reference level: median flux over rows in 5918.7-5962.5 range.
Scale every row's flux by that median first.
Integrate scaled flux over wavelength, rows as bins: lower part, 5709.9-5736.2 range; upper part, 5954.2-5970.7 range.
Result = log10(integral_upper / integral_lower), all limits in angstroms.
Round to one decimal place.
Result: -0.2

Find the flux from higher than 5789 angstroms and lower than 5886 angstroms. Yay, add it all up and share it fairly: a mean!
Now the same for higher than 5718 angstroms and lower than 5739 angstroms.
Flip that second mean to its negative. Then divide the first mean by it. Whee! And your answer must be -0.90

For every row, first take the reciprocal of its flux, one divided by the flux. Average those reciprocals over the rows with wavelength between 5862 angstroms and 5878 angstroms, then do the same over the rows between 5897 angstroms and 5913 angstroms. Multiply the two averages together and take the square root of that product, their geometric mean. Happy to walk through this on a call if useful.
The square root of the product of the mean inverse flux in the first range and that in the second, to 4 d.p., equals 0.0610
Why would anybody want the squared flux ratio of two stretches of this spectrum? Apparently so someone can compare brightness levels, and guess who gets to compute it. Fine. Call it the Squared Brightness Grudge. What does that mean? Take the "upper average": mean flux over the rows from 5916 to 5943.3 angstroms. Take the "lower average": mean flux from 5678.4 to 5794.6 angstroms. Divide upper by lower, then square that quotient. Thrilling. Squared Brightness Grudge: 0.891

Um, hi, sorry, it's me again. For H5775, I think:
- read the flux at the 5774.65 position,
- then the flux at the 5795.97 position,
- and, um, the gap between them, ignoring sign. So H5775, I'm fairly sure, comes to 1.6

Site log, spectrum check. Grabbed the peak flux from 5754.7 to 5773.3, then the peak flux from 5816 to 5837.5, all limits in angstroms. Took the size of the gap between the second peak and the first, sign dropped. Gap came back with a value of 1.2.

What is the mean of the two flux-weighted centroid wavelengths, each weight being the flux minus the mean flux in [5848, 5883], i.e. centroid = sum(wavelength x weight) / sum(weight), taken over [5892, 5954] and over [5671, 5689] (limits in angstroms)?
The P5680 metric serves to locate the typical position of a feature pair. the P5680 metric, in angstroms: 5799.8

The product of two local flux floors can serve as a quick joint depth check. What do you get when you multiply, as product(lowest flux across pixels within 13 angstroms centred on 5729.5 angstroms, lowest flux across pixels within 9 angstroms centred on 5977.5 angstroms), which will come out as 308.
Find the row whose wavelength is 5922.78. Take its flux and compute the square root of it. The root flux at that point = 4.27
